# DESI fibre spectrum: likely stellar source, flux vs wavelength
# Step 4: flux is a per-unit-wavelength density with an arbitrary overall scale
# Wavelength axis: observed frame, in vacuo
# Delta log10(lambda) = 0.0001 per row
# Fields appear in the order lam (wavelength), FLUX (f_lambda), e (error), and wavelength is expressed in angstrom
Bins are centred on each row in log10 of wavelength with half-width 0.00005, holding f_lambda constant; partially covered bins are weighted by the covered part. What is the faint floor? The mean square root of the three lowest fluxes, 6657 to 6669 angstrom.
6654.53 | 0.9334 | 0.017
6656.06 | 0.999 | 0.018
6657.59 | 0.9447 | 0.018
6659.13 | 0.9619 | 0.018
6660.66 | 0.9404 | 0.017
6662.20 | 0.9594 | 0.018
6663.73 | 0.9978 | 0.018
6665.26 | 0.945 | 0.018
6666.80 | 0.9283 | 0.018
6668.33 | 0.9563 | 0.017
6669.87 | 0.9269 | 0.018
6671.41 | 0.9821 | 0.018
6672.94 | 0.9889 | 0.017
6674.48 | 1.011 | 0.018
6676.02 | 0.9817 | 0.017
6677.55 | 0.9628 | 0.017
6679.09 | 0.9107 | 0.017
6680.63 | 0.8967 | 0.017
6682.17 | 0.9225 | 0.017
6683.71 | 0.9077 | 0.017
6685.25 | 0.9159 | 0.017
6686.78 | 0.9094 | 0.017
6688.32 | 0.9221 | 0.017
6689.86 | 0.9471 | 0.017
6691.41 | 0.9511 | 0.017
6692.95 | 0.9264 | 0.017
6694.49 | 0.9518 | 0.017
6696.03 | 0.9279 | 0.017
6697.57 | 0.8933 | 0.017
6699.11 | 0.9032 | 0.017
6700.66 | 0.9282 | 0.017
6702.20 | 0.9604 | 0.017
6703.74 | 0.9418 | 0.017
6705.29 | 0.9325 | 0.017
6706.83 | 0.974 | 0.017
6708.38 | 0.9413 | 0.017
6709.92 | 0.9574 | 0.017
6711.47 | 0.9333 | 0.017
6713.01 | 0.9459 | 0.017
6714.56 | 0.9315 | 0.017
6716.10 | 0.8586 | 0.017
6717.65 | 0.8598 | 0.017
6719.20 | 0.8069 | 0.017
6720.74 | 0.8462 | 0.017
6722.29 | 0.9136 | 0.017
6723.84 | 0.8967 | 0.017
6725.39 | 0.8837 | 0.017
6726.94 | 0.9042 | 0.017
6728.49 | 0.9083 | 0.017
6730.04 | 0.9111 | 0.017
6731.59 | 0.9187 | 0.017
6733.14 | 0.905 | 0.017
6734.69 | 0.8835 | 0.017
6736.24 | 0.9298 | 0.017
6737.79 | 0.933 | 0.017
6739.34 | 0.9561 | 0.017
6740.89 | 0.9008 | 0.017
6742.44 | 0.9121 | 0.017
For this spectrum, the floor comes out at 0.968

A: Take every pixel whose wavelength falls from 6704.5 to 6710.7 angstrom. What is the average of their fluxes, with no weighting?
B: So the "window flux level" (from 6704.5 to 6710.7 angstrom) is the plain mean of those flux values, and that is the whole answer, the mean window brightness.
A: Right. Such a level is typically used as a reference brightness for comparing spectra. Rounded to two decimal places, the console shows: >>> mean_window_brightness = 0.95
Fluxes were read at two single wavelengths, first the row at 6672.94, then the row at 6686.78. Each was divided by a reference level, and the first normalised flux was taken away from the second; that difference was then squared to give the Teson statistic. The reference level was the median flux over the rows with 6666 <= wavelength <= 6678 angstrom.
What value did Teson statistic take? 0.0067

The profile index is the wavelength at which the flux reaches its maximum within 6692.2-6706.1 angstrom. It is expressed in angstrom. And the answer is 6702.20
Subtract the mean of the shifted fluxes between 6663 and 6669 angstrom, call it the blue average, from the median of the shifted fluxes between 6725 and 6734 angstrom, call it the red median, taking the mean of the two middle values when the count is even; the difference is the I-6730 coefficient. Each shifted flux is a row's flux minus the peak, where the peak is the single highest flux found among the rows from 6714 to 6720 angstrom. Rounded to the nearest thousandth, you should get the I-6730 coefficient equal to -0.050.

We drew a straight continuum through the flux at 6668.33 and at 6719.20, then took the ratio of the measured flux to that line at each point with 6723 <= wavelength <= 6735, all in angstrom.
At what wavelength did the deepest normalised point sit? 6725.39 angstrom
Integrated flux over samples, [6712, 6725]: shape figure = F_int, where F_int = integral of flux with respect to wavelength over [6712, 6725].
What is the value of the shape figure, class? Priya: 11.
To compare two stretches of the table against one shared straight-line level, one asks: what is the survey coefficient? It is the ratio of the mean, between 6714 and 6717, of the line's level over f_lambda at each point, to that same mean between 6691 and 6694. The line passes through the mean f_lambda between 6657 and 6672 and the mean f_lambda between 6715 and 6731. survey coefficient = 1.02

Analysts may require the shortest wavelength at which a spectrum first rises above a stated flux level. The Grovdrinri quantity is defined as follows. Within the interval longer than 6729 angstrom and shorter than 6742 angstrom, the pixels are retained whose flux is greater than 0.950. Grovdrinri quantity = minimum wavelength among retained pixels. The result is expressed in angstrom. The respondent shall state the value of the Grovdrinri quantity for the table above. 6739.34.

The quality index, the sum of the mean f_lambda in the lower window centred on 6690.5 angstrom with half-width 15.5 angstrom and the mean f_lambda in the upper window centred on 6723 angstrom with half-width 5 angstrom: 1.805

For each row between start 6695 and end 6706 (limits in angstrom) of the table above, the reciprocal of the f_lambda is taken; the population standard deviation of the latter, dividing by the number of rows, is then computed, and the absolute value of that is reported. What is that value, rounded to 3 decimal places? 0.024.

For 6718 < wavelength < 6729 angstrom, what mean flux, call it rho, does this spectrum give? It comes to 0.88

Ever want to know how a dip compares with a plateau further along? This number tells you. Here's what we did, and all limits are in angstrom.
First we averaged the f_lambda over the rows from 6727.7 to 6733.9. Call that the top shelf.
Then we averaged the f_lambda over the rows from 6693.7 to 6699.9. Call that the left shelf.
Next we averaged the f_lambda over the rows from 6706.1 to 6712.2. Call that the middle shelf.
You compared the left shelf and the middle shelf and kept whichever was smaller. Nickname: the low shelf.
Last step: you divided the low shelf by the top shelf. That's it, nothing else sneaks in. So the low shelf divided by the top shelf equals 1.009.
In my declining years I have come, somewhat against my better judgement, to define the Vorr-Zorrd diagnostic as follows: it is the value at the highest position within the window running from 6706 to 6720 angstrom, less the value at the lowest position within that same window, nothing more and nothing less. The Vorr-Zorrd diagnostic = -0.17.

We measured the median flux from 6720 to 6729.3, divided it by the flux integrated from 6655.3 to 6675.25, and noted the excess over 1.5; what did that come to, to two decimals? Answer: -1.45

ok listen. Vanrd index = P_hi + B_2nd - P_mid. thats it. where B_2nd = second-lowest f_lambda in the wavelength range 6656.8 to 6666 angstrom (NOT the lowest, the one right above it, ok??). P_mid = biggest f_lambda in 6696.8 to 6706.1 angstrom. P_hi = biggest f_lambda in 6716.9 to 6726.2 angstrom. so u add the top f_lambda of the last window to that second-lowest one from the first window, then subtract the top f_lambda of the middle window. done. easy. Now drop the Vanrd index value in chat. 0.898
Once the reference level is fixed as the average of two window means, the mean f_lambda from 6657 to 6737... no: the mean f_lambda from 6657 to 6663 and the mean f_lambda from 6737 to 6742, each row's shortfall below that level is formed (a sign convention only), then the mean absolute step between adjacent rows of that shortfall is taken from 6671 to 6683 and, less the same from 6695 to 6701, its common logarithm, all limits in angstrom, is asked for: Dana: -3.0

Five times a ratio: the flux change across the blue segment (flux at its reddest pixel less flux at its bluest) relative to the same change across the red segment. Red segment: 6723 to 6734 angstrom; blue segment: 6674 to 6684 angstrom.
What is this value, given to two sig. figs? -62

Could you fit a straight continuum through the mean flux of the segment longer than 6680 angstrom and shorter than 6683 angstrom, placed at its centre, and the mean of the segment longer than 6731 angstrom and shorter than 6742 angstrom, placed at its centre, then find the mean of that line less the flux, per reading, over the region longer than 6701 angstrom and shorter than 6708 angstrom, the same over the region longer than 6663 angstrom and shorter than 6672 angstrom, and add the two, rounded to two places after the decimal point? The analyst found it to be -0.09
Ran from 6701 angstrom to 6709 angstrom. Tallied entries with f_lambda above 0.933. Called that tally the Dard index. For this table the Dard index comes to 4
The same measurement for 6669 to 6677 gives 4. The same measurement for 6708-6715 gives 4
